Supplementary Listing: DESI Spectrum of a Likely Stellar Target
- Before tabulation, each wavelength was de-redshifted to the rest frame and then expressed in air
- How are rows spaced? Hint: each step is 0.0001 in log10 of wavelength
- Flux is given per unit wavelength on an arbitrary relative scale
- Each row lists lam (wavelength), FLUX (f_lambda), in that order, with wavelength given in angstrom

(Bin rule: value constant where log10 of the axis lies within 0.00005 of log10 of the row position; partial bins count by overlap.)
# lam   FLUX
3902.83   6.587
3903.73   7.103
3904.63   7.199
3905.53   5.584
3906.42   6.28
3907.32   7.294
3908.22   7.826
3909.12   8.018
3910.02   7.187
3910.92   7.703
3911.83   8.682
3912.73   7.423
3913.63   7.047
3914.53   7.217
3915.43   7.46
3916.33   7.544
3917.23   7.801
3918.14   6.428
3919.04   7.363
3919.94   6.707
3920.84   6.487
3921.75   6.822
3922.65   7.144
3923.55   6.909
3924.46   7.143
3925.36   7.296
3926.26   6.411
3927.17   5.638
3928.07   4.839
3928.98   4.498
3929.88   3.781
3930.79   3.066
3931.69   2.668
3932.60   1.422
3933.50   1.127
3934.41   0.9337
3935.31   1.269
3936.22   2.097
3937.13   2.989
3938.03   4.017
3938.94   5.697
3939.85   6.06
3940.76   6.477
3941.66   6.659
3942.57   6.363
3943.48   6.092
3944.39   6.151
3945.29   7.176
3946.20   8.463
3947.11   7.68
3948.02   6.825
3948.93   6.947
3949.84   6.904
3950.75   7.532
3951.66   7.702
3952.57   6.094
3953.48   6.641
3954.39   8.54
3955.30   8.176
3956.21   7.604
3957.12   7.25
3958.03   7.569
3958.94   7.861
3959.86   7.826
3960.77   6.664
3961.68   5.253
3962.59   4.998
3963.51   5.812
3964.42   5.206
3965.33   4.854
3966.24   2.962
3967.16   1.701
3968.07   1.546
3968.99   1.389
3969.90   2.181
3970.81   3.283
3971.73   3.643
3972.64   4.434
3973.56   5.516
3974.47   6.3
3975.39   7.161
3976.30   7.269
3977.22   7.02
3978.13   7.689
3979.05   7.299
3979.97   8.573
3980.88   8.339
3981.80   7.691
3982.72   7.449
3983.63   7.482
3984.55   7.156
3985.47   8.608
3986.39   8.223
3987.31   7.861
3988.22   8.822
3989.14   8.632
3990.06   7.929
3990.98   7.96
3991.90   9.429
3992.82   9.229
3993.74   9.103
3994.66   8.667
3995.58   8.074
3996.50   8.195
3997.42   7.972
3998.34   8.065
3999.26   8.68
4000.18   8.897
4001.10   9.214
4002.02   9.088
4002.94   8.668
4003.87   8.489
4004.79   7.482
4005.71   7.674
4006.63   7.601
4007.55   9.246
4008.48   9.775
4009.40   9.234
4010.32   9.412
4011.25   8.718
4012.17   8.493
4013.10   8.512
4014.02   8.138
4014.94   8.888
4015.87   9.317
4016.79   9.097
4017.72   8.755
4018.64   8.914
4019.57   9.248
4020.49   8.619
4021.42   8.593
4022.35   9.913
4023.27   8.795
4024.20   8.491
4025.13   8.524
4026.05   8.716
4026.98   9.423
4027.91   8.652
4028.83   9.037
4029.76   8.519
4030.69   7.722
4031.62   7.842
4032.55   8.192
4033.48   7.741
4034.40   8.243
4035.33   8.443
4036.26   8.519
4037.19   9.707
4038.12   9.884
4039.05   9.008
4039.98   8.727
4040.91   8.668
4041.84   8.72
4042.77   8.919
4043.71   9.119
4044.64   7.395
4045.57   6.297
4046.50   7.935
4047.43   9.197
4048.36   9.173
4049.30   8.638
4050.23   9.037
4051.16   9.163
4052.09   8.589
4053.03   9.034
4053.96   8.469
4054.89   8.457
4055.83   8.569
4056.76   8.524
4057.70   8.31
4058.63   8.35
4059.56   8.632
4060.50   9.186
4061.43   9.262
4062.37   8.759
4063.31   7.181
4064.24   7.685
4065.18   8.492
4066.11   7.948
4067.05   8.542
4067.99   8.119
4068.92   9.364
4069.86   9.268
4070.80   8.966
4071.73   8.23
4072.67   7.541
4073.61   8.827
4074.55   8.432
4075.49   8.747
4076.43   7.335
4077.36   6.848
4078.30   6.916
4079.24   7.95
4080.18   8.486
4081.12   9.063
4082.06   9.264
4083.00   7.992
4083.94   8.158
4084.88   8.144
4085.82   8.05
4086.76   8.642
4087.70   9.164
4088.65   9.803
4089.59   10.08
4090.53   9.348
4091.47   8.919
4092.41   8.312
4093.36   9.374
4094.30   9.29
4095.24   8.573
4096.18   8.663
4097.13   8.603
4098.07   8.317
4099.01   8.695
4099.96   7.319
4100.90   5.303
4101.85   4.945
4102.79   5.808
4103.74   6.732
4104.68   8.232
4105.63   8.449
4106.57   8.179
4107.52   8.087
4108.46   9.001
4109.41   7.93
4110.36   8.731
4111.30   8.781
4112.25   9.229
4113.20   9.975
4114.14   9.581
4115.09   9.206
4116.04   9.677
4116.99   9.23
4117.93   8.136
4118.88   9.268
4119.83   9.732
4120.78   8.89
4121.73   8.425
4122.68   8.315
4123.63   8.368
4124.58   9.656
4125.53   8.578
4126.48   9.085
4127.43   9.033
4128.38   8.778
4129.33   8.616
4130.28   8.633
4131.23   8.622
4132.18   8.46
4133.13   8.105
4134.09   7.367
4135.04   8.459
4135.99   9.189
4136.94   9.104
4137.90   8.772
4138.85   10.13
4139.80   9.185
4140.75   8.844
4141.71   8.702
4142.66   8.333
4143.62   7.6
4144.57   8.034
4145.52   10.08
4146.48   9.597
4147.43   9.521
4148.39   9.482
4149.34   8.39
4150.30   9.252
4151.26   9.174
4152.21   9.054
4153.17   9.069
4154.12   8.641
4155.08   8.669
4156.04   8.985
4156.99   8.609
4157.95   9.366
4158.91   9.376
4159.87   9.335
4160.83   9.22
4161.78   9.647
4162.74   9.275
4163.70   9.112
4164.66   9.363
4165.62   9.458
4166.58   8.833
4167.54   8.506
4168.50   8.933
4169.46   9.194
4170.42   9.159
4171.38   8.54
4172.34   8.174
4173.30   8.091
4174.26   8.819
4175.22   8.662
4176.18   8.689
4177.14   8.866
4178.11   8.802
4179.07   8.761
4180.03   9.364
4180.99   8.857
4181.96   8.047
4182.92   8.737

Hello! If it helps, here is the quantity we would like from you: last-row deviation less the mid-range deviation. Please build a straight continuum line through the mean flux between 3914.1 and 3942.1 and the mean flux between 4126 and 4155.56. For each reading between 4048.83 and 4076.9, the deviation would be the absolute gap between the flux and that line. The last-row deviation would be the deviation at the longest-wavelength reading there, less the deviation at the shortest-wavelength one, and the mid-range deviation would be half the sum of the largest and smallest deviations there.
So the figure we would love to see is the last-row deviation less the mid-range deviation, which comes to -1.9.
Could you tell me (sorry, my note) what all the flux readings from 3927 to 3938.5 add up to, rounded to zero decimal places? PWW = 38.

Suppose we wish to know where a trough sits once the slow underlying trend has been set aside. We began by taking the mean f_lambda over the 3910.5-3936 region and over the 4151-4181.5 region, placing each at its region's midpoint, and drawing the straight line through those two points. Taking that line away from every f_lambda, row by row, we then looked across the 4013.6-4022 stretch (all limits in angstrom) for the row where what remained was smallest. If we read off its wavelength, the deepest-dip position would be 4014.02 angstrom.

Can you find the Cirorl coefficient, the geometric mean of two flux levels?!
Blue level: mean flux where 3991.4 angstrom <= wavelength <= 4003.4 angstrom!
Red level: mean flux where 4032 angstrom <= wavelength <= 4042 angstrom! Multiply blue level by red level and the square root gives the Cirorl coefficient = 8.71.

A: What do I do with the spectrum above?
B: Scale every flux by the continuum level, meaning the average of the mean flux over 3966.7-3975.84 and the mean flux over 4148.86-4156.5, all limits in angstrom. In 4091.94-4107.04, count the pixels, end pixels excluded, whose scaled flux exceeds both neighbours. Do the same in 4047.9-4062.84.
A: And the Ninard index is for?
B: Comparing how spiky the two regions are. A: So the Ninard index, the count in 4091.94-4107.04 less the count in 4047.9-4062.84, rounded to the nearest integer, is 0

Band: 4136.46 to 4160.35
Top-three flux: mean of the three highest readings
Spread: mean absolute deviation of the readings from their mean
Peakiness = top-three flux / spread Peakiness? 22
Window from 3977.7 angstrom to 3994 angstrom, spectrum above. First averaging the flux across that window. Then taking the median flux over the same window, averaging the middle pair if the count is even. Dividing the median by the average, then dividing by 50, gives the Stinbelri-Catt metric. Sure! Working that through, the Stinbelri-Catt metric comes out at 0.0198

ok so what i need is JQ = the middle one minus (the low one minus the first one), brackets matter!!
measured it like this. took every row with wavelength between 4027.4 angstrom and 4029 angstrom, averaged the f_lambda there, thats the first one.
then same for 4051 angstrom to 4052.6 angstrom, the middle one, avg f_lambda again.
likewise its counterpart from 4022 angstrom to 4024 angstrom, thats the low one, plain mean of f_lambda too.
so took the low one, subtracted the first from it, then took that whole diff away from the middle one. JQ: 8.4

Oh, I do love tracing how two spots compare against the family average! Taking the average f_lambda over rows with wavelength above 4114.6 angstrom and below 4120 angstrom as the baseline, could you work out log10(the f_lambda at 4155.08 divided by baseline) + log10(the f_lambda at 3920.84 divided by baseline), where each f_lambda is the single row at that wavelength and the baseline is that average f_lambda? -0.18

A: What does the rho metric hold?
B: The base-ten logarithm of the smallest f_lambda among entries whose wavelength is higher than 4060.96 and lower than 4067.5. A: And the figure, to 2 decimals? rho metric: 0.86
